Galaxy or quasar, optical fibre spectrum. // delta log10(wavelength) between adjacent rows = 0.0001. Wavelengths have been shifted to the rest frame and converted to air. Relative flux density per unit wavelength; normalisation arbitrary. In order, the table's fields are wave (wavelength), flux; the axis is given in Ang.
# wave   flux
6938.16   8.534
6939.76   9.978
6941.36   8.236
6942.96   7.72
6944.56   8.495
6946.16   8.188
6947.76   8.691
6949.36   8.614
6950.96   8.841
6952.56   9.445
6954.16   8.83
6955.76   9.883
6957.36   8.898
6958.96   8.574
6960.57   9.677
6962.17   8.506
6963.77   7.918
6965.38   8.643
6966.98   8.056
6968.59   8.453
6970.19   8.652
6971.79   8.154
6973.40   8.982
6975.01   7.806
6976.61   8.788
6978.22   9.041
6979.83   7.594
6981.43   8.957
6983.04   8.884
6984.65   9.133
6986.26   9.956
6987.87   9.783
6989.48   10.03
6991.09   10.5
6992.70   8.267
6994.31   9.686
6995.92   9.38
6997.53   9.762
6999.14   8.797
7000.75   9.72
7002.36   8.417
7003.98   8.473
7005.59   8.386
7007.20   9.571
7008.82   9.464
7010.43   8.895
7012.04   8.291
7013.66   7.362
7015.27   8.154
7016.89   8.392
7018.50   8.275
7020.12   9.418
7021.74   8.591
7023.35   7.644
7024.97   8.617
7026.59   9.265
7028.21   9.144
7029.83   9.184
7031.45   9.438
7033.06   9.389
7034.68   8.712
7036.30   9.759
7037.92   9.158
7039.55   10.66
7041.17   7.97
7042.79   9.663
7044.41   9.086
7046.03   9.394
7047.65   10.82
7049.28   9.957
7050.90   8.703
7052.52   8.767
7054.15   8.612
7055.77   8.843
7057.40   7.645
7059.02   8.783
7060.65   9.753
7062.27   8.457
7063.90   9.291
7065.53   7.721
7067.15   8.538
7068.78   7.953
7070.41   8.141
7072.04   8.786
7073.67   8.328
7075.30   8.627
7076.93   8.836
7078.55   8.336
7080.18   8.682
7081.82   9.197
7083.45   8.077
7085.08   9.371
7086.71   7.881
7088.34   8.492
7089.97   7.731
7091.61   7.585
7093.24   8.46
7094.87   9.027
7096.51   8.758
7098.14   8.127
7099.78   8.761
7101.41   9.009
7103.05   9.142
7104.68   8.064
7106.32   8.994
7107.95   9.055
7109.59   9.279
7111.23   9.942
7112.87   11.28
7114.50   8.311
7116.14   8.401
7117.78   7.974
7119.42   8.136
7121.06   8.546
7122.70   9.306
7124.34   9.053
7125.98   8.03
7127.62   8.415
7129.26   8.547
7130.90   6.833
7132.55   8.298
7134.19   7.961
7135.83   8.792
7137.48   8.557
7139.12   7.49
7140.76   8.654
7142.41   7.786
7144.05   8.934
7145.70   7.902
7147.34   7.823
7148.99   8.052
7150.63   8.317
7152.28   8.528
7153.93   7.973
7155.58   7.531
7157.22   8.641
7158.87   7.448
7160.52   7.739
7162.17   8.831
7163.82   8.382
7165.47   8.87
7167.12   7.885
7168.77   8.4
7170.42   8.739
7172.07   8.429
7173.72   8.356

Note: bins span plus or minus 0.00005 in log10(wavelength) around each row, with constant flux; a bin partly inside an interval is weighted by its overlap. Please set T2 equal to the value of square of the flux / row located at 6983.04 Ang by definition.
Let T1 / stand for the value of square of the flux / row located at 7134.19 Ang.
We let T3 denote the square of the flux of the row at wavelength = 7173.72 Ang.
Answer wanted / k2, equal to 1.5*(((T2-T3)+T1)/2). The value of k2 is 54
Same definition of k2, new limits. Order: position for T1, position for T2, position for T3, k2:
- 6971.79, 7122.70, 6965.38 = 59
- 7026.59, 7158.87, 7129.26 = 51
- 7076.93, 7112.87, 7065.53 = 109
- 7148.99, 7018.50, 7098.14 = 50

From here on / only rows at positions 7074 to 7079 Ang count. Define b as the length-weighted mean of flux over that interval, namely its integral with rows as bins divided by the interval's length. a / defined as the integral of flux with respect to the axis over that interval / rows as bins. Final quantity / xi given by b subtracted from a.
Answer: 34.4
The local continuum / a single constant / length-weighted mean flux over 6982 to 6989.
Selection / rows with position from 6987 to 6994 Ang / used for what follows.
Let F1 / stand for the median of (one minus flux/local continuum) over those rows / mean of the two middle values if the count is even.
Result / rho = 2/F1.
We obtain -40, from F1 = -0.05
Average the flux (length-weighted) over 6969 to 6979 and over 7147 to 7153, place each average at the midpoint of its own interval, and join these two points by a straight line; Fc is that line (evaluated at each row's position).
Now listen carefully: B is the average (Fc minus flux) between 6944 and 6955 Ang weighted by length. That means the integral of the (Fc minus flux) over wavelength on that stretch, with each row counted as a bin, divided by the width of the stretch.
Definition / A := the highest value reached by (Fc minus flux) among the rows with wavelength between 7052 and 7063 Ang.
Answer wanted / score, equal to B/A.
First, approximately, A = 0.75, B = -0.12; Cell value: -0.2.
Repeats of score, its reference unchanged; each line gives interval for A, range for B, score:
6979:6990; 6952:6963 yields -0.5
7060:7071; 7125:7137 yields 0.1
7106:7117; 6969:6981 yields -3.3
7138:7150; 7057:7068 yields -0.3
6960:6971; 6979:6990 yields -0.9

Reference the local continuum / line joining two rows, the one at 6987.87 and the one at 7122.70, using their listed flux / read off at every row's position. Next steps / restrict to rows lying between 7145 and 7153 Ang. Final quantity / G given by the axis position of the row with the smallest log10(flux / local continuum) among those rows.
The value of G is 7147.34 Ang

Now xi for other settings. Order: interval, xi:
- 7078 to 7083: 34.8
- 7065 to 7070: 32.4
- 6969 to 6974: 34.3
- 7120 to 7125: 35.7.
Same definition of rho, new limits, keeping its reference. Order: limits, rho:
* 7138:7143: 11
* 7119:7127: 21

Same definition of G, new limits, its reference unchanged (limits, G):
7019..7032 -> 7023.35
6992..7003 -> 6992.70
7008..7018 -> 7013.66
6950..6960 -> 6958.96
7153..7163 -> 7158.87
